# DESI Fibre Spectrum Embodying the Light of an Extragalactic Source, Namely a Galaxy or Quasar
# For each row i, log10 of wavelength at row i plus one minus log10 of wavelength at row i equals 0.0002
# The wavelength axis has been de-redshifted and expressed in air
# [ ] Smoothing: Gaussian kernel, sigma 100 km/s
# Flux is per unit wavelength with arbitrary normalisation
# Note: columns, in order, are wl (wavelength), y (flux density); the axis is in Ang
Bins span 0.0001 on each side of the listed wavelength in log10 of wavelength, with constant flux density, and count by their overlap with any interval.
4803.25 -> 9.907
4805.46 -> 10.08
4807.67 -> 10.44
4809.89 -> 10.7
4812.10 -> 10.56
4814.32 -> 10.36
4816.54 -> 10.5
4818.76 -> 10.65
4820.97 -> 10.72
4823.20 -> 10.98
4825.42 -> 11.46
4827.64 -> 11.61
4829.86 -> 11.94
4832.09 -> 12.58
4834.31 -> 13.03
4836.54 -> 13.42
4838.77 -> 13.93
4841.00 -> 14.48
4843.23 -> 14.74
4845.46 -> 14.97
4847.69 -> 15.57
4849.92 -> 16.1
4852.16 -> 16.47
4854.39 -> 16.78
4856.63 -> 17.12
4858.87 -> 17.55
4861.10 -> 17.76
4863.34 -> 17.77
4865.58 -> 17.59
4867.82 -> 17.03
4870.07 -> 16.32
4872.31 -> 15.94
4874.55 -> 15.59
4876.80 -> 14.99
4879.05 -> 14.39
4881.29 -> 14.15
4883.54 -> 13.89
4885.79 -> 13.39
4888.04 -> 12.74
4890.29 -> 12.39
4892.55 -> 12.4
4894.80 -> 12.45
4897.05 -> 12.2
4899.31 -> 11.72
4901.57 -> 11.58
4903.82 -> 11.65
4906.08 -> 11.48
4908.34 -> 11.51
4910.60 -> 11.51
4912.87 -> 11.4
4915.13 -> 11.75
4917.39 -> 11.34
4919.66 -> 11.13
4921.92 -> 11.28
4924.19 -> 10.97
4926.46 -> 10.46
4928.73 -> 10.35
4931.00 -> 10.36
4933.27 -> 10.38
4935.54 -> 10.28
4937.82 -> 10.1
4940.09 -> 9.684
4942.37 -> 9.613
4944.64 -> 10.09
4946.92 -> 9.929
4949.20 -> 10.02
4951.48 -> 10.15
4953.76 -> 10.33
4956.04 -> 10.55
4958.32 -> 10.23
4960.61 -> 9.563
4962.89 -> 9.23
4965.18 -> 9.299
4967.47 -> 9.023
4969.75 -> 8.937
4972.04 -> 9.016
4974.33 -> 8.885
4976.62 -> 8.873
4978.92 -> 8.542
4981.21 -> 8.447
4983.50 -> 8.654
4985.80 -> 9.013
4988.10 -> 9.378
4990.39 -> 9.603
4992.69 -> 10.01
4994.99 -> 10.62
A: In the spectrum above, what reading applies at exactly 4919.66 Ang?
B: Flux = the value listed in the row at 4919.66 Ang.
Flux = 11.13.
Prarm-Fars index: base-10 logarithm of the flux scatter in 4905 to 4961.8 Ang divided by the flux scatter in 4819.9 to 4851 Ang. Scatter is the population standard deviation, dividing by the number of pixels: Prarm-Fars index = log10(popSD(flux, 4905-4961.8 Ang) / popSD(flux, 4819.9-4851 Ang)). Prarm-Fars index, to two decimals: -0.41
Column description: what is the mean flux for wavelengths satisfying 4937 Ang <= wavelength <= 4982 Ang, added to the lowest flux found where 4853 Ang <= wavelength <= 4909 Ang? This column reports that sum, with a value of 21.0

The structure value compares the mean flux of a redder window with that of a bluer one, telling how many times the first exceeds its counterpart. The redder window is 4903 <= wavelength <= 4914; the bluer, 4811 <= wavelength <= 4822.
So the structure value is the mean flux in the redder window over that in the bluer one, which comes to 1.09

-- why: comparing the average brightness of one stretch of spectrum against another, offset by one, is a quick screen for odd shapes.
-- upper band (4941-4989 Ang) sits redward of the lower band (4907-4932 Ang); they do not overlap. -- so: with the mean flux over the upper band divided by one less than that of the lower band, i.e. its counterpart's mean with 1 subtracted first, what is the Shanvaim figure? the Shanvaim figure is 0.93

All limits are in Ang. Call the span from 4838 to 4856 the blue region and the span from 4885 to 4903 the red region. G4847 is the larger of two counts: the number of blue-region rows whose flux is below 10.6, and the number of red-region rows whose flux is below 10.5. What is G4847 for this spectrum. 0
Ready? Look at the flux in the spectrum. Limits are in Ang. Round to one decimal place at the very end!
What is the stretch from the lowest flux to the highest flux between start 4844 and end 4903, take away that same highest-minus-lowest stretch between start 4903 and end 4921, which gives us 5.6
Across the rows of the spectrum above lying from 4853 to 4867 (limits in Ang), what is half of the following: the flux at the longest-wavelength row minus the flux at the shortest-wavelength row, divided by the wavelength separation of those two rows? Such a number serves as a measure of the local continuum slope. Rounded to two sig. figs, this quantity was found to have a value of 0.036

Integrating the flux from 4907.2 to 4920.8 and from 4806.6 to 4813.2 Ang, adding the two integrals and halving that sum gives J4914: 113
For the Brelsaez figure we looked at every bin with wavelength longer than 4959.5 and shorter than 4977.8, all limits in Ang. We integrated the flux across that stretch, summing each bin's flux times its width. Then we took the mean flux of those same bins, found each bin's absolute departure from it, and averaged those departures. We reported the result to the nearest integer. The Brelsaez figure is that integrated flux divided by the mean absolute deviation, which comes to 852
